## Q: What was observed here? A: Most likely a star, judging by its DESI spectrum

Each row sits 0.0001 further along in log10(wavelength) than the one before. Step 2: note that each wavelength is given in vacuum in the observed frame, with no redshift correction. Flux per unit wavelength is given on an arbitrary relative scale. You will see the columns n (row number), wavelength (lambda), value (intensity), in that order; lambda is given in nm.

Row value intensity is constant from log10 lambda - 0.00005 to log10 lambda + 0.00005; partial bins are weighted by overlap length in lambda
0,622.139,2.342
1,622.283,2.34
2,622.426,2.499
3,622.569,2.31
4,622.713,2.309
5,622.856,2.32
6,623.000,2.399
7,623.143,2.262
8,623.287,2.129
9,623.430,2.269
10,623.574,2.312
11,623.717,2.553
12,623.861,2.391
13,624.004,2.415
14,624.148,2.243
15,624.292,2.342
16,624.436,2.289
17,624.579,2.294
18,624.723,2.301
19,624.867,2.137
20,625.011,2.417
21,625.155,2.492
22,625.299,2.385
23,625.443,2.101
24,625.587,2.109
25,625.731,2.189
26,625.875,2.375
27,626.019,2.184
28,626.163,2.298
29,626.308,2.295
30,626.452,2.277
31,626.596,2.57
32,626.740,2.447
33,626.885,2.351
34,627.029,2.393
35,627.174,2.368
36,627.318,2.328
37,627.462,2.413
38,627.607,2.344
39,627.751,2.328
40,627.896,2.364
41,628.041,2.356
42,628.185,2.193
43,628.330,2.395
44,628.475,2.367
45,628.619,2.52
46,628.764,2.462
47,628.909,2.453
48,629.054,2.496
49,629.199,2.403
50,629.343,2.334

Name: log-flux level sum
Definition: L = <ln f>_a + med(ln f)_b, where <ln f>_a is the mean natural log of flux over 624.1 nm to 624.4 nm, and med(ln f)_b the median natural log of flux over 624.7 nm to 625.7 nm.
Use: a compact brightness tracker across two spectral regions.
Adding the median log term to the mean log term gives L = 1.663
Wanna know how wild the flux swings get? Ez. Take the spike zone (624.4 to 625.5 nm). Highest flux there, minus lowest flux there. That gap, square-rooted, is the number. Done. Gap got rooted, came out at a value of 0.63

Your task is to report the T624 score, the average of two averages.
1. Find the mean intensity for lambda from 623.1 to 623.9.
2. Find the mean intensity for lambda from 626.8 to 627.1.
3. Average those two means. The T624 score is 2.35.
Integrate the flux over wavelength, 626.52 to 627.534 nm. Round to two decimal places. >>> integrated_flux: 2.44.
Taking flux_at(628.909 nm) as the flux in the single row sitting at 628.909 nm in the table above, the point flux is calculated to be 2.453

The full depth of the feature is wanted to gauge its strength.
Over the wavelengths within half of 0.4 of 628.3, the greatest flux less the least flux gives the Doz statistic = 0.20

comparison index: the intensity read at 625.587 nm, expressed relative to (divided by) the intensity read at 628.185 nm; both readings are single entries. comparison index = 0.96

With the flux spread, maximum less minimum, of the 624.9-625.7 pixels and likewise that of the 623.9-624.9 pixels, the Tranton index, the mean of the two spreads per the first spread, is 0.86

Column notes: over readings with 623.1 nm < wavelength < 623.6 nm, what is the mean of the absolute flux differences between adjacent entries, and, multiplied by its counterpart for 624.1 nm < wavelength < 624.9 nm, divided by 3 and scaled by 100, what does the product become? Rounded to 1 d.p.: 0.2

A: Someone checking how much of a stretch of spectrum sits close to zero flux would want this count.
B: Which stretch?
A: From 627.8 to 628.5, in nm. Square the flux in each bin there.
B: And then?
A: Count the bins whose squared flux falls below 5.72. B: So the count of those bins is 4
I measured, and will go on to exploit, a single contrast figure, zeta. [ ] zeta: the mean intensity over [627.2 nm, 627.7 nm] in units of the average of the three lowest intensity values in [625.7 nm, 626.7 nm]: 1.07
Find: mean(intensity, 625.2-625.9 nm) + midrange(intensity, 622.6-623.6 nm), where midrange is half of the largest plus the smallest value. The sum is 4.50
